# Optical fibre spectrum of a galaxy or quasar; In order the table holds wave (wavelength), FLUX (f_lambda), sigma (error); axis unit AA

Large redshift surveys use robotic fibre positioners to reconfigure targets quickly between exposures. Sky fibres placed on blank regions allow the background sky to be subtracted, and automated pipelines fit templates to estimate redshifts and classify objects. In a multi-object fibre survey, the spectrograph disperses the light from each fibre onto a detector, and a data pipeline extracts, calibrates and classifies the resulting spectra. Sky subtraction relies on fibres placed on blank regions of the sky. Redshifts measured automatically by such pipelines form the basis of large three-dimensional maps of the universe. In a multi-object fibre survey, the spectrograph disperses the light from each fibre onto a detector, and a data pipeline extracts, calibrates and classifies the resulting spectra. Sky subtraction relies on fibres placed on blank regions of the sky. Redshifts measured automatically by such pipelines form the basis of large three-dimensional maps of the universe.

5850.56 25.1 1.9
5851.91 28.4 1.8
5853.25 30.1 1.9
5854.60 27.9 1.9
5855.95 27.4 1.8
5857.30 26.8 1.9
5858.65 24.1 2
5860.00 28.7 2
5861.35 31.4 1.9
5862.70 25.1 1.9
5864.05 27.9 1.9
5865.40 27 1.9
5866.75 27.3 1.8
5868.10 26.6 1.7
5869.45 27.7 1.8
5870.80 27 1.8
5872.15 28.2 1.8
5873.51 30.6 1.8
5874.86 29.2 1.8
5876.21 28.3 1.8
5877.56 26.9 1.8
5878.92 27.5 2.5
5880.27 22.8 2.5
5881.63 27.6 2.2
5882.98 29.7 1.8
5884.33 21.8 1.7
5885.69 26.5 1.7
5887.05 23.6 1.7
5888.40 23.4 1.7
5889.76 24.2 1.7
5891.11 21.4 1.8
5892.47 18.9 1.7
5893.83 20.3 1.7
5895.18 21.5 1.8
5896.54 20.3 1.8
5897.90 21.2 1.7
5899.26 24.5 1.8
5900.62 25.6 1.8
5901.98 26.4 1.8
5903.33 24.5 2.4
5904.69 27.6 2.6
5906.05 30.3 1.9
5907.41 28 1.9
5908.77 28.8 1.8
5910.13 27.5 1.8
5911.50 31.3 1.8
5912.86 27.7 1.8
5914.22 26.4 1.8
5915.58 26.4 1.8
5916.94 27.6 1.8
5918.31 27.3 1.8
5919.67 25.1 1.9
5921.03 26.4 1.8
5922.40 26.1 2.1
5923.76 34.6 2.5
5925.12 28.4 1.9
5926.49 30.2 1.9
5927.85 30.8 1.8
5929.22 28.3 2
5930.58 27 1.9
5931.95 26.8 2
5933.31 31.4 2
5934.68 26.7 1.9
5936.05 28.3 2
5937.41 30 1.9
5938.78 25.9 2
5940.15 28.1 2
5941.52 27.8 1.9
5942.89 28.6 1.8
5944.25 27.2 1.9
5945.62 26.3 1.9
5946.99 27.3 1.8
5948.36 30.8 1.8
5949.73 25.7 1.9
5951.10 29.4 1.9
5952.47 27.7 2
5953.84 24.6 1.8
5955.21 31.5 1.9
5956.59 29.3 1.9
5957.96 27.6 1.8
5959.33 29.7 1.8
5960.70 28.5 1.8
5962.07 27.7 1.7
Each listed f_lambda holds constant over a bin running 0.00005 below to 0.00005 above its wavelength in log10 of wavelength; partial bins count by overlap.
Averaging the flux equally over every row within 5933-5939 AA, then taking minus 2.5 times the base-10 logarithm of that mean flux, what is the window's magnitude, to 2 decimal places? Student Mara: -3.64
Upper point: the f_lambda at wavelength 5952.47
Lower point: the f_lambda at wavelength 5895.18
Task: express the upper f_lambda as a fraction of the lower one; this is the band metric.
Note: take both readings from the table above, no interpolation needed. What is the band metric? 1.29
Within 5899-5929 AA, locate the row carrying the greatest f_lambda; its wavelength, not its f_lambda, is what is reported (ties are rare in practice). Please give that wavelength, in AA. 5923.76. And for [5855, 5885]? 5861.35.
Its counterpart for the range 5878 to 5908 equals 5906.05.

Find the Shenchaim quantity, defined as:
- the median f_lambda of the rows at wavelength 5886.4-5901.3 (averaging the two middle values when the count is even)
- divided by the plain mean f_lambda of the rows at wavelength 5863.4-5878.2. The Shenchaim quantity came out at 0.77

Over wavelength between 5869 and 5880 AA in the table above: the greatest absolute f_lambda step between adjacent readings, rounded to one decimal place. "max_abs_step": 2.4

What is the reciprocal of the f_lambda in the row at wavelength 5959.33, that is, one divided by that 0.0337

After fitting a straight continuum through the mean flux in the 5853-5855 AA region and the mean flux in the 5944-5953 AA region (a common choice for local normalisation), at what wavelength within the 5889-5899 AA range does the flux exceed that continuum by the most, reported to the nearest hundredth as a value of 5889.76 AA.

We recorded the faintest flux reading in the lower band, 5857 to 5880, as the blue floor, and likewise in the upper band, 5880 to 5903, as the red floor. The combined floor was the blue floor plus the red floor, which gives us 43.0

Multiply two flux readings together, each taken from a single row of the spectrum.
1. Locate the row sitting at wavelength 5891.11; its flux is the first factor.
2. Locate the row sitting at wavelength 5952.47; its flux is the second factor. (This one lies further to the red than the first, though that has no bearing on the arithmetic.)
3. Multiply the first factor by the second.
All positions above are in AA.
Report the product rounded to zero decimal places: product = 593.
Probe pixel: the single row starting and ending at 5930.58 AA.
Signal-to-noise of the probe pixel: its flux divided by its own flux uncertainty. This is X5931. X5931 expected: 14.2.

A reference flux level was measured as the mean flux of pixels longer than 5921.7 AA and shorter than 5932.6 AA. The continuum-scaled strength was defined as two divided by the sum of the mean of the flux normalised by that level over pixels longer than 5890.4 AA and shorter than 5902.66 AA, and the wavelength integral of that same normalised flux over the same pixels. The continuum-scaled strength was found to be 0.20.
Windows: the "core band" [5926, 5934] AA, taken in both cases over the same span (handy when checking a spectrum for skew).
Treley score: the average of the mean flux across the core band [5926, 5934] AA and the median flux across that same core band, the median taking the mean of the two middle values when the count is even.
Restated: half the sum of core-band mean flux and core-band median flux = 29.2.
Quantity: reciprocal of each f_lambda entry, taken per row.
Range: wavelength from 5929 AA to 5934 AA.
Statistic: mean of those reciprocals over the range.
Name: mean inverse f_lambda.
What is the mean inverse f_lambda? 0.0354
